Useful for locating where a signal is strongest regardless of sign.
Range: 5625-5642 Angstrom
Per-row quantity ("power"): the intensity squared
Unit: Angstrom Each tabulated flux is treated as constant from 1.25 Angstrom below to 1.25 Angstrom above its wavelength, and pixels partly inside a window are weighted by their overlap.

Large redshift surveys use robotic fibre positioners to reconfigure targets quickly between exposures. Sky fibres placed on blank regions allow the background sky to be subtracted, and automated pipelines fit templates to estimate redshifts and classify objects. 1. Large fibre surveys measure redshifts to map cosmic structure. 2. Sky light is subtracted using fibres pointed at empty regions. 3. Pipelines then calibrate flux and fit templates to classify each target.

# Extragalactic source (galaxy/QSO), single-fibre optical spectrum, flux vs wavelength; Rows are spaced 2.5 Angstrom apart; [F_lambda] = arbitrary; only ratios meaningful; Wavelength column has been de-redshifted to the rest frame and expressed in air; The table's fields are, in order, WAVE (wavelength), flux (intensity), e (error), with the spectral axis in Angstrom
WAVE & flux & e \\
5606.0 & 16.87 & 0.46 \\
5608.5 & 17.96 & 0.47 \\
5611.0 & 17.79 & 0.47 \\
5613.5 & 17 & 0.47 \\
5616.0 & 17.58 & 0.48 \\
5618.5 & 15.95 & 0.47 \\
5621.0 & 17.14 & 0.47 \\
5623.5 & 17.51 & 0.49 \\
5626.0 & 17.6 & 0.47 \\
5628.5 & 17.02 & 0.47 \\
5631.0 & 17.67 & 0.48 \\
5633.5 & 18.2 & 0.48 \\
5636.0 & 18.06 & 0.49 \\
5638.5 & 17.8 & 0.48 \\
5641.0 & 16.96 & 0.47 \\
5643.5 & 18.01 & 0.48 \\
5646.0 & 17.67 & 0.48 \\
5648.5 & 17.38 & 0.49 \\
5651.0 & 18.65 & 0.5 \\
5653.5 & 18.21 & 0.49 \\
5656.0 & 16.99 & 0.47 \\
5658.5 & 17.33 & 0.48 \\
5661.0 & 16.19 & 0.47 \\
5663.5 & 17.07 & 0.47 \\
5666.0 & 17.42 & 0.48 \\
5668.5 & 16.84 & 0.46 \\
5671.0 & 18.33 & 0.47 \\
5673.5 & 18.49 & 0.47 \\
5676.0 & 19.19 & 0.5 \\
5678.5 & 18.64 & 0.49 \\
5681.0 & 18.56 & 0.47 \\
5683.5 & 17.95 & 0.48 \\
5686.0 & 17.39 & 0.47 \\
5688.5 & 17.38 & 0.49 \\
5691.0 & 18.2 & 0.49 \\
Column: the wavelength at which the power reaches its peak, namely 5633.5 Angstrom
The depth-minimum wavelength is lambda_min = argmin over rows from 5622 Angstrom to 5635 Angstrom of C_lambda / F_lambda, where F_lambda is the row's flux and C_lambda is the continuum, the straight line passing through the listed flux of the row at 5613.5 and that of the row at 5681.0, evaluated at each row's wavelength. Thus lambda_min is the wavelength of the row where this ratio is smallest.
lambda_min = 5633.5 Angstrom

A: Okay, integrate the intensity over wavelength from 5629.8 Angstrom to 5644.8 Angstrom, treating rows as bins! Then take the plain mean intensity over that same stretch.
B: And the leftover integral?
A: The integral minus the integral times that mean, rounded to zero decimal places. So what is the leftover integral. -4477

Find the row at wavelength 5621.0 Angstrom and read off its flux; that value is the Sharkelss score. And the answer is 17.14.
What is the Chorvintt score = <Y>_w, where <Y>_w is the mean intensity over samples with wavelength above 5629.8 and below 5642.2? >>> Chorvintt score 17.7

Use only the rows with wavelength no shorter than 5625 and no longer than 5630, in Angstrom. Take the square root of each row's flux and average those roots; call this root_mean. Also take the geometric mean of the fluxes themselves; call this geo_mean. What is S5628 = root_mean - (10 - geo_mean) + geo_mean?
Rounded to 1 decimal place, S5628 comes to 28.8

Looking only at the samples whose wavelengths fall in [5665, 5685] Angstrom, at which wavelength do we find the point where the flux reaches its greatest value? 5676.0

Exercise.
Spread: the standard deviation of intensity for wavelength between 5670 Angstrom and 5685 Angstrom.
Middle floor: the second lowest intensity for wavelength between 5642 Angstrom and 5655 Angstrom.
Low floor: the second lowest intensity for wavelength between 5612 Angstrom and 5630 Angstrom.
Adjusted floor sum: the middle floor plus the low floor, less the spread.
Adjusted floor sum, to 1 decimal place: 34.3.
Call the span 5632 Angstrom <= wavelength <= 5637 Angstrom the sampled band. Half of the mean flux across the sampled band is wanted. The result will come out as 9.1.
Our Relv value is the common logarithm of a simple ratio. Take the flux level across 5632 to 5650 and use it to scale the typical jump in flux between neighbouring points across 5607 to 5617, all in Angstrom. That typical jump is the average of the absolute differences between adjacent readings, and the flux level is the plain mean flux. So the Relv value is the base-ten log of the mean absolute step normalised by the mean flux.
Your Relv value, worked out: -1.54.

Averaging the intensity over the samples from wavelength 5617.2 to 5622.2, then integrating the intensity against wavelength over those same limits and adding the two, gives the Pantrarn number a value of 99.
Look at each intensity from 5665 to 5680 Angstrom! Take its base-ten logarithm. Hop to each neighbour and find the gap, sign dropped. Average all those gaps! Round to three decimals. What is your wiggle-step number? 0.017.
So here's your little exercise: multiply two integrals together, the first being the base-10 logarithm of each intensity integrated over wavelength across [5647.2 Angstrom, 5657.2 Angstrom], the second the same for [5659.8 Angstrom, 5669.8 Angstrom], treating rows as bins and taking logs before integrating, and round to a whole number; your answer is 153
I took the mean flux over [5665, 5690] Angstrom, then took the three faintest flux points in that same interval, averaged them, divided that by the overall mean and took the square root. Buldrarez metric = 0.977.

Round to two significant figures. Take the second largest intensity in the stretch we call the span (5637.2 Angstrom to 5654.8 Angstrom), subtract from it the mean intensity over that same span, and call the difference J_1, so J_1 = 0.40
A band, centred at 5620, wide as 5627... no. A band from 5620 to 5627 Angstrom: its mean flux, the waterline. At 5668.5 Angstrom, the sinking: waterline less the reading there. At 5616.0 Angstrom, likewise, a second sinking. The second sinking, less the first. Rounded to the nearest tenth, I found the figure -0.7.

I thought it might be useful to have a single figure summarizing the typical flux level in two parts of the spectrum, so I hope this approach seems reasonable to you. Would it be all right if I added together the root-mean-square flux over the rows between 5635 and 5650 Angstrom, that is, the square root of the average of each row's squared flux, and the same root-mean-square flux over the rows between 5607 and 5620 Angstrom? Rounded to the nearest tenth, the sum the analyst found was 34.9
